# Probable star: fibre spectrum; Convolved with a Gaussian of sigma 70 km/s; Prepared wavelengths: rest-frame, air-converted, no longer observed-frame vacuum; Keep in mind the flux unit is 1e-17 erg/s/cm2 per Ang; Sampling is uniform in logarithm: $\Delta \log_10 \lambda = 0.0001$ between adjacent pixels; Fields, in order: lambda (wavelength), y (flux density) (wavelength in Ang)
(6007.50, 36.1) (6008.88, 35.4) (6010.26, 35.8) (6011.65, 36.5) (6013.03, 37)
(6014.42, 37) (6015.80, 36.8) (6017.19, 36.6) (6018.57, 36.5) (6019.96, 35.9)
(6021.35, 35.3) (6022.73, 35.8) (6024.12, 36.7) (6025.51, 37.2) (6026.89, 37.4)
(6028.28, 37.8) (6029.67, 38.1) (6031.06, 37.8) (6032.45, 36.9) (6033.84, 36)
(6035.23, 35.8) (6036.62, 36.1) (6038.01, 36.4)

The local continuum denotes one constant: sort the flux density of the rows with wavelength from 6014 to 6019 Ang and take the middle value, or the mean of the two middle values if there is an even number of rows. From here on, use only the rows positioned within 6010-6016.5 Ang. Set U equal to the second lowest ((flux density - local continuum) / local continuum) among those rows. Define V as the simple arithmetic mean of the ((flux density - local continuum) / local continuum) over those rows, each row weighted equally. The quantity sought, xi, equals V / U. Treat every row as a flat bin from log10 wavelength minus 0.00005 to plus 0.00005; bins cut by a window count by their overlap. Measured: 0.4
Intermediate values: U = -0.005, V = -0.002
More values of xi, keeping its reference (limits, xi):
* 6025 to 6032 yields 1.4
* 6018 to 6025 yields 0.7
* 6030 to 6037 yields 0.3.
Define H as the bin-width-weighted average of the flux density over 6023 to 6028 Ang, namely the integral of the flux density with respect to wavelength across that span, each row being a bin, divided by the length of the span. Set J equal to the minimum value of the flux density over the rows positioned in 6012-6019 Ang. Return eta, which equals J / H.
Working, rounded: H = 37.0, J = 36.5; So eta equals 0.99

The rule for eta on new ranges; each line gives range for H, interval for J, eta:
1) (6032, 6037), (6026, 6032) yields 1.03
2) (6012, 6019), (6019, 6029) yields 0.96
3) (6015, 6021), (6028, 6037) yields 0.98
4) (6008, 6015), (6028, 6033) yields 1.02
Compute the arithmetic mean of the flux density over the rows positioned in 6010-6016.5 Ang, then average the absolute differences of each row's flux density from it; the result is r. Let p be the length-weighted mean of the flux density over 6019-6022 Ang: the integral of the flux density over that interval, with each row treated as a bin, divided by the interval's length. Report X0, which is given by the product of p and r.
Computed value 13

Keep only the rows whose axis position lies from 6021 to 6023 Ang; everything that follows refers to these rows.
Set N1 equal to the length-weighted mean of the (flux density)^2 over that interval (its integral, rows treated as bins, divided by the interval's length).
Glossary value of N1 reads 1267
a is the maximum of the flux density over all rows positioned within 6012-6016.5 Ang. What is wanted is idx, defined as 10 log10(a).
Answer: 15.7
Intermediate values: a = 37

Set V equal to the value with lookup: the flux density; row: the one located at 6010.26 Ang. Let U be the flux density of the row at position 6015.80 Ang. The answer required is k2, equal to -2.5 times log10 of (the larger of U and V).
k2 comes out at -3.91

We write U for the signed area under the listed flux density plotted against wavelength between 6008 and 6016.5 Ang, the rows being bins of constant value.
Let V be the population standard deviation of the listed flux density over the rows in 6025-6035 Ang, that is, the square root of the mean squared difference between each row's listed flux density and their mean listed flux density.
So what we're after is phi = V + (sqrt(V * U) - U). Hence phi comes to -295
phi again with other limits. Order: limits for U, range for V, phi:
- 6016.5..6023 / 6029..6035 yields -220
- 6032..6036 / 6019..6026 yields -134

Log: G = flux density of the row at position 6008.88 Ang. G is 35.4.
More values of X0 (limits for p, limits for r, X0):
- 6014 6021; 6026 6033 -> 13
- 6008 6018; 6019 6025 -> 14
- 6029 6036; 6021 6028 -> 27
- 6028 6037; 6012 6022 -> 18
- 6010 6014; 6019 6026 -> 22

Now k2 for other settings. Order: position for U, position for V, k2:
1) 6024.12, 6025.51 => -3.93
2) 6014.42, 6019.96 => -3.92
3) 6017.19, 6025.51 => -3.93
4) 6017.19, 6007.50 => -3.91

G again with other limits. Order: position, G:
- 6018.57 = 36.5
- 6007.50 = 36.1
